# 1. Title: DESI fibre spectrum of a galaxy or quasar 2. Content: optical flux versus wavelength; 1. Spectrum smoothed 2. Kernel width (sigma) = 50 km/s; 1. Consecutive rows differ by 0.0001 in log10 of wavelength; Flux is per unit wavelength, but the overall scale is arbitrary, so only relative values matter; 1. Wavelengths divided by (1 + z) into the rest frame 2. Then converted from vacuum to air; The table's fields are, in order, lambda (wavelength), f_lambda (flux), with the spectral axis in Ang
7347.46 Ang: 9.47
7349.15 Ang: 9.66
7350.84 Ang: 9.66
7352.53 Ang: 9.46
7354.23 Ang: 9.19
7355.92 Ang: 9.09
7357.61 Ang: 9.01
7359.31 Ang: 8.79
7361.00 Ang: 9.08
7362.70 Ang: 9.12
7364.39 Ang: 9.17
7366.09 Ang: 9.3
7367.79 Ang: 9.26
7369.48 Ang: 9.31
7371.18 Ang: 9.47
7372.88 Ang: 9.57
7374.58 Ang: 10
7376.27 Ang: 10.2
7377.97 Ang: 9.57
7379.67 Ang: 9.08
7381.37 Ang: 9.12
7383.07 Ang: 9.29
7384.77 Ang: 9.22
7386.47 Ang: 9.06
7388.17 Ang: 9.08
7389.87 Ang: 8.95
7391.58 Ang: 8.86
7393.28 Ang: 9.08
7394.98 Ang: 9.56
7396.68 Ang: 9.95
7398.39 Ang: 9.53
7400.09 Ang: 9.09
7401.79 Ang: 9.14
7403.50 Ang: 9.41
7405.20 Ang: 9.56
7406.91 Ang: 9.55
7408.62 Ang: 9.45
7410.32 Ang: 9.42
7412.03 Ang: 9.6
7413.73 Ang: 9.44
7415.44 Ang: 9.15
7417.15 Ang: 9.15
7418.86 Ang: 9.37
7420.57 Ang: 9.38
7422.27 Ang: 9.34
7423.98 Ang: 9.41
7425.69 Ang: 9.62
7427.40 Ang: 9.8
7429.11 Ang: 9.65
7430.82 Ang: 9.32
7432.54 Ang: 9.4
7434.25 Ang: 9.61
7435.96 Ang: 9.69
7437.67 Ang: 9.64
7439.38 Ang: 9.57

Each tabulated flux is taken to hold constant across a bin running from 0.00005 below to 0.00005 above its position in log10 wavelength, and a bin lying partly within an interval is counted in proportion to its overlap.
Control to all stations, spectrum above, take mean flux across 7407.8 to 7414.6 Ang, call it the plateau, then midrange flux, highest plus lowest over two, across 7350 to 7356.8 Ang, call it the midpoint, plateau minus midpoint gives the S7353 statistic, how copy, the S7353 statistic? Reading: 0.1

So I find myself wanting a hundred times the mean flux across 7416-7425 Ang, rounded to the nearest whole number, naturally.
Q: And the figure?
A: 933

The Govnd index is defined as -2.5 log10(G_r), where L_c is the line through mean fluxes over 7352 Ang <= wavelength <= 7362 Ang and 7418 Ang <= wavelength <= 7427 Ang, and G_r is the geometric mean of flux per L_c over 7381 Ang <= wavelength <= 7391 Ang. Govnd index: 0.01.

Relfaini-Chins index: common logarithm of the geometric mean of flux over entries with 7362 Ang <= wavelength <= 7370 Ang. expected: 0.965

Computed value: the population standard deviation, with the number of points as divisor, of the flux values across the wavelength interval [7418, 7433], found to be 0.16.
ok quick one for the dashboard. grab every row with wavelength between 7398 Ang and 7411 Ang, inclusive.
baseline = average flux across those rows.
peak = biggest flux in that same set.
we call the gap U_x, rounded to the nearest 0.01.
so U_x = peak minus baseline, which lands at 0.17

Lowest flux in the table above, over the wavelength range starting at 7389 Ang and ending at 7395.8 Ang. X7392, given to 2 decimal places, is 8.86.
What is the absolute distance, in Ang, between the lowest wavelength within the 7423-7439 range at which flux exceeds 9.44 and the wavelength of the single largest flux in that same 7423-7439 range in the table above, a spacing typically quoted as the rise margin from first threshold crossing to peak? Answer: 1.7 Ang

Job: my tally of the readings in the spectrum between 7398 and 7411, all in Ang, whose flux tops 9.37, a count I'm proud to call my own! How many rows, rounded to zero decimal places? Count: 6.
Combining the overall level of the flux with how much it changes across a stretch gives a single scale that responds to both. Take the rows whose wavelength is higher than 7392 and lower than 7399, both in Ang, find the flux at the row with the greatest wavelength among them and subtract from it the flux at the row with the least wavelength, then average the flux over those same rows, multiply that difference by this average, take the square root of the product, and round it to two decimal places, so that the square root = 2.07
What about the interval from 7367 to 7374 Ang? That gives 1.71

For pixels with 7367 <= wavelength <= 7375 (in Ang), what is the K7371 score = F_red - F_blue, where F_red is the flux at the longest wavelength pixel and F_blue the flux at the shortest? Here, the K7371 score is 0.7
